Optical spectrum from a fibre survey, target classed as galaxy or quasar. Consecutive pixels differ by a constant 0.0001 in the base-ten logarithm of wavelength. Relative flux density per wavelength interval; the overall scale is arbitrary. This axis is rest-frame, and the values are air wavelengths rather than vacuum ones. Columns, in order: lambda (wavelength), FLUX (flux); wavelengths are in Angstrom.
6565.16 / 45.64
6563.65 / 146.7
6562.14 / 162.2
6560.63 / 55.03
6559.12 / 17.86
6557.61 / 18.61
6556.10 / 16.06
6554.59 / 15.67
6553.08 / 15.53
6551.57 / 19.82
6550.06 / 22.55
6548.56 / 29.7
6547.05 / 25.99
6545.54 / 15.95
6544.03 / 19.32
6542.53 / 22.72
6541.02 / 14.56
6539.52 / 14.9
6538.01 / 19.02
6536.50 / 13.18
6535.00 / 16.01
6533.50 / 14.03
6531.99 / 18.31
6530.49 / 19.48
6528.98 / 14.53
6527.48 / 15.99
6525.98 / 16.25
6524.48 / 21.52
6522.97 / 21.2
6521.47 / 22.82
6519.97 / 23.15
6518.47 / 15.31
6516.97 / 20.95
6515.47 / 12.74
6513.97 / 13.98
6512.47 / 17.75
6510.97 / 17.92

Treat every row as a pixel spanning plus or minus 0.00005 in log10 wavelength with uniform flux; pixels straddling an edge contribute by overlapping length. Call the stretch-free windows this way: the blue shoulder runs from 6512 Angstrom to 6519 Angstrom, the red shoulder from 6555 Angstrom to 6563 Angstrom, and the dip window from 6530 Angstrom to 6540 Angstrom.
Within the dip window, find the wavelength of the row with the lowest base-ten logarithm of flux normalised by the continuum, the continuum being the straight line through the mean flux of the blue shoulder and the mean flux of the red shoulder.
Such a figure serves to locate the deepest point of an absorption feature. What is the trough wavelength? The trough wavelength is 6536.50 Angstrom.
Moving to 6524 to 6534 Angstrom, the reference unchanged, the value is 6533.50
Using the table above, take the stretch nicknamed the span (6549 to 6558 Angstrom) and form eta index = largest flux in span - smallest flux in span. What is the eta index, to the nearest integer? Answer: 7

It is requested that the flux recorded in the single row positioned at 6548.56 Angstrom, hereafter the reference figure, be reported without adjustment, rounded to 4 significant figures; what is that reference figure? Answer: 29.70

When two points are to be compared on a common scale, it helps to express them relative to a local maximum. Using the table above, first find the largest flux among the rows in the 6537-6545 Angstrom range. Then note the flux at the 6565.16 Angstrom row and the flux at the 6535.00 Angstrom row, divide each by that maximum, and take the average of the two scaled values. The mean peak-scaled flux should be 1.4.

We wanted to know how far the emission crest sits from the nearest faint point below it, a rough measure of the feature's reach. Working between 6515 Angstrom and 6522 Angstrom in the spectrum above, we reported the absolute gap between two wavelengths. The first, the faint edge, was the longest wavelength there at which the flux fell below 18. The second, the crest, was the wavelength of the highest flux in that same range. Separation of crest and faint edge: 1.5 Angstrom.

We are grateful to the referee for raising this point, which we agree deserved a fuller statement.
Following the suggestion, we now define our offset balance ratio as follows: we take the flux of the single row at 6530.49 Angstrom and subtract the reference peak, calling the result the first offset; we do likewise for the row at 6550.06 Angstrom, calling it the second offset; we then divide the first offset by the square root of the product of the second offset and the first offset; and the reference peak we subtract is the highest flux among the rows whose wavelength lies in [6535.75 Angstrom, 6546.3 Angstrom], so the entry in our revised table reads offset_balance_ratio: -4.4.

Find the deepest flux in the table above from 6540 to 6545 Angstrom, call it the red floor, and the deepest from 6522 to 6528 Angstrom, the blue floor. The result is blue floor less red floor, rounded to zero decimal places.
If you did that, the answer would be 1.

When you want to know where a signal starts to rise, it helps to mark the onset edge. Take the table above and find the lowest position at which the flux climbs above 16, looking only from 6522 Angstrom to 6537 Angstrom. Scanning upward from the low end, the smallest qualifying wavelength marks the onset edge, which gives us 6522.97 Angstrom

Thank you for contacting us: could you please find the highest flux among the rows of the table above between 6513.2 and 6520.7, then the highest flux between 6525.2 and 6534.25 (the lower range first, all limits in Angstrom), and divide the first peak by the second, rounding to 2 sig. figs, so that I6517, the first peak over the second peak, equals 1.2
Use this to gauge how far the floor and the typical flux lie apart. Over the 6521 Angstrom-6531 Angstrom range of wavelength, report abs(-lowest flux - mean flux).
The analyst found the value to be 33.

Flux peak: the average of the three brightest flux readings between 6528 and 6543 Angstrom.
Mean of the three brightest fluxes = 20.4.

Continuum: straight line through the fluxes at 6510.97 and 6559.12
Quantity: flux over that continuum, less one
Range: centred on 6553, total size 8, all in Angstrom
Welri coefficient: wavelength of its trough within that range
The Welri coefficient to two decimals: 6553.08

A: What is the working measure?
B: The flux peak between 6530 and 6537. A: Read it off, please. 19.48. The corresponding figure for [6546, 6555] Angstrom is 29.7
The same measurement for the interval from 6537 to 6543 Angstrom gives 22.72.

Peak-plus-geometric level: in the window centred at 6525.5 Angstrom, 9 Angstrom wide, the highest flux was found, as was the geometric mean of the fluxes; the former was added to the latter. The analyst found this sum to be 41.3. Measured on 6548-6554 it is 51.0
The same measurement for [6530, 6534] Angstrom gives 36.6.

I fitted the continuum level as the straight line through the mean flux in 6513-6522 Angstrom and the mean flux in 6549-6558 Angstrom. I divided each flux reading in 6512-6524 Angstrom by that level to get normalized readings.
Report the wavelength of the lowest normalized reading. 6515.47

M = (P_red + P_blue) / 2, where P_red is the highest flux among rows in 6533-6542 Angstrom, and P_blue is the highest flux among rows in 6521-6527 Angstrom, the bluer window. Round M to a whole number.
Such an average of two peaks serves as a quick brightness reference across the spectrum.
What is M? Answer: 21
